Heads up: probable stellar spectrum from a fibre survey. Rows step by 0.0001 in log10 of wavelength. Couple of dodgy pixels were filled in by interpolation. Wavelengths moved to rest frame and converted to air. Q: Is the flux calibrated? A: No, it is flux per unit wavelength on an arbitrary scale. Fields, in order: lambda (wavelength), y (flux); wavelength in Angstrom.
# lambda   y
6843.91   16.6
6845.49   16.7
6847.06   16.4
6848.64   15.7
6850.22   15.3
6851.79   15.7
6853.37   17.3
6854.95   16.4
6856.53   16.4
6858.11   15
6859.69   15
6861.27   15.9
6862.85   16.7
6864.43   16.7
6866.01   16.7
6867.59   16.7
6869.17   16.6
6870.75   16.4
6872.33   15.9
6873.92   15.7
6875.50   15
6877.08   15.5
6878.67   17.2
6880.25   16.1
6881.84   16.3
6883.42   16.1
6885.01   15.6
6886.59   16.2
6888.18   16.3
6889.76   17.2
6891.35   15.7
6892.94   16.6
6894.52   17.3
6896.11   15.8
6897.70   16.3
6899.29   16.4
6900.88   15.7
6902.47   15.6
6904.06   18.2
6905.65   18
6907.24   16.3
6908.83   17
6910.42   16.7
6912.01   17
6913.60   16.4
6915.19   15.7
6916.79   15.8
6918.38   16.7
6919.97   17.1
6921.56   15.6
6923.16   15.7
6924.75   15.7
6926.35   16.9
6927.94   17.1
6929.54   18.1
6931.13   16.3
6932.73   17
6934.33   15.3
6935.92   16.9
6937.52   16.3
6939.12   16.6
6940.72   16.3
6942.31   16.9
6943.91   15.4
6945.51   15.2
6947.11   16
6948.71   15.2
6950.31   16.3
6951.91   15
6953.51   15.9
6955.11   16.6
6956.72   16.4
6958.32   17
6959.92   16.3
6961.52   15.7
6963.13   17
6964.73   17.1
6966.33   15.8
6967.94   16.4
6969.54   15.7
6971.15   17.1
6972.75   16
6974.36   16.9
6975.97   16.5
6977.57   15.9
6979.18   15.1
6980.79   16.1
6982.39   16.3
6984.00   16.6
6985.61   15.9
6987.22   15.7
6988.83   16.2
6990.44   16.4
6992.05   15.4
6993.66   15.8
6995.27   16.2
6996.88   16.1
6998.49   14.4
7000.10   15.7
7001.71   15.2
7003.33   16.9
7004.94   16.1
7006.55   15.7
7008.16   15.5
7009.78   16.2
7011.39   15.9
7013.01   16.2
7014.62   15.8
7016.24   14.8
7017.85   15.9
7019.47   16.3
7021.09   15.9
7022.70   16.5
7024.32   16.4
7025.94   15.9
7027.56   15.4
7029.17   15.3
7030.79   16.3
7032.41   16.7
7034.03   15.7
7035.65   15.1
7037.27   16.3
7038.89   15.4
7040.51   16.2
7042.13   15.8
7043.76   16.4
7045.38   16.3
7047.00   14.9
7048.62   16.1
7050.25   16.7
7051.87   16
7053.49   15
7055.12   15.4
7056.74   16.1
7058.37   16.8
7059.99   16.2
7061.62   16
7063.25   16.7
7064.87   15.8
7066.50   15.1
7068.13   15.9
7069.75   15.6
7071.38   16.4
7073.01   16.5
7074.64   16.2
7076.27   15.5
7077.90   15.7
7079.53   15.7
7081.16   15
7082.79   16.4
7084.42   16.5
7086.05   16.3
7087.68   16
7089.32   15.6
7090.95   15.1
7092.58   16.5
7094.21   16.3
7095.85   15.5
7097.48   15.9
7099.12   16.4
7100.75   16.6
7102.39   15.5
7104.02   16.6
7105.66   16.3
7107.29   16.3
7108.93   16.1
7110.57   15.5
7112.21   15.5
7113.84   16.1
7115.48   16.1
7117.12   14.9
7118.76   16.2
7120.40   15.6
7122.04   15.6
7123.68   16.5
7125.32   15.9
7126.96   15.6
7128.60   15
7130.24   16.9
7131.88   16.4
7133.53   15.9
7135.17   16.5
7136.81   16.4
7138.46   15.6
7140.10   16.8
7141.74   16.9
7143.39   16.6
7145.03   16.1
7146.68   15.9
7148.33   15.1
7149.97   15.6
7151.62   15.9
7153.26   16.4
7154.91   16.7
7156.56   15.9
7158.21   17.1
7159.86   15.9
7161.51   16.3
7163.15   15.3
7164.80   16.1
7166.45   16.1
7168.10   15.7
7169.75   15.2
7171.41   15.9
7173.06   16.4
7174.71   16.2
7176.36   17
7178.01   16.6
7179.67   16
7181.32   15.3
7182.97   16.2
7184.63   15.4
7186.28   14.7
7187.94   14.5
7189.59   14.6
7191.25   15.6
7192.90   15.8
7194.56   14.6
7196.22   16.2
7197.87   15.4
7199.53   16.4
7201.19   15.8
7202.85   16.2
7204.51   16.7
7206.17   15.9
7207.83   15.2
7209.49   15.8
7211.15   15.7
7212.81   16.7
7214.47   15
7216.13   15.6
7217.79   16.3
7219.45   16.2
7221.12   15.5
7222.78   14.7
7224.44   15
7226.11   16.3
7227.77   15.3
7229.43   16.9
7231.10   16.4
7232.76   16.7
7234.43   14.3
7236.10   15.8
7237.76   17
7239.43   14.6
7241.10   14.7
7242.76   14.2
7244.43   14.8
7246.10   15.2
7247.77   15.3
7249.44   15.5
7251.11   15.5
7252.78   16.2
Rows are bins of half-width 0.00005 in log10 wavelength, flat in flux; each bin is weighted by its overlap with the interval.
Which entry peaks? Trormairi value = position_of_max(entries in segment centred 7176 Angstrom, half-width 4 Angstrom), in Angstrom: 7176.36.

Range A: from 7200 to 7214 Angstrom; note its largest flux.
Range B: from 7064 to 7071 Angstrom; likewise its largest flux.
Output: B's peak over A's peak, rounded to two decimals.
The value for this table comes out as 0.95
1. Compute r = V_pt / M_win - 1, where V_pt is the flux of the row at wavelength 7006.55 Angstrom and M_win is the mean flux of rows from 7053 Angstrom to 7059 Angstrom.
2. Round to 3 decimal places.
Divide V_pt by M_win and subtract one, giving -0.008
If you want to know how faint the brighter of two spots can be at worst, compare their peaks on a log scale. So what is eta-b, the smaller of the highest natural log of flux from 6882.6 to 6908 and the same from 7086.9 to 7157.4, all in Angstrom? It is 2.83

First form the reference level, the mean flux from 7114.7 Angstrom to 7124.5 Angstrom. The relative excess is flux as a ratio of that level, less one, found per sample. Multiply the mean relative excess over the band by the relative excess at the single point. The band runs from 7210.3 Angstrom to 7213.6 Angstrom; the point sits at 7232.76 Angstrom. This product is 0.0014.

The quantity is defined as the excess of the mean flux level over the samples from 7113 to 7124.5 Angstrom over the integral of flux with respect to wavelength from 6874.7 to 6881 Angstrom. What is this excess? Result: -85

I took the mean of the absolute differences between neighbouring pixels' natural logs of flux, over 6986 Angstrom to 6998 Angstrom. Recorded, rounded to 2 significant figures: 0.027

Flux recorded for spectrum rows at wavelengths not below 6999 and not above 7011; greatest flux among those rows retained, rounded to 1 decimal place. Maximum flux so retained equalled 16.9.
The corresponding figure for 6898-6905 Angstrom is 18.2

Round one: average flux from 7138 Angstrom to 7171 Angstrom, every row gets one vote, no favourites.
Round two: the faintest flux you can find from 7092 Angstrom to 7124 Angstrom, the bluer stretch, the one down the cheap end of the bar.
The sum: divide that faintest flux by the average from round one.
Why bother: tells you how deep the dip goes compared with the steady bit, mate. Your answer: 0.928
